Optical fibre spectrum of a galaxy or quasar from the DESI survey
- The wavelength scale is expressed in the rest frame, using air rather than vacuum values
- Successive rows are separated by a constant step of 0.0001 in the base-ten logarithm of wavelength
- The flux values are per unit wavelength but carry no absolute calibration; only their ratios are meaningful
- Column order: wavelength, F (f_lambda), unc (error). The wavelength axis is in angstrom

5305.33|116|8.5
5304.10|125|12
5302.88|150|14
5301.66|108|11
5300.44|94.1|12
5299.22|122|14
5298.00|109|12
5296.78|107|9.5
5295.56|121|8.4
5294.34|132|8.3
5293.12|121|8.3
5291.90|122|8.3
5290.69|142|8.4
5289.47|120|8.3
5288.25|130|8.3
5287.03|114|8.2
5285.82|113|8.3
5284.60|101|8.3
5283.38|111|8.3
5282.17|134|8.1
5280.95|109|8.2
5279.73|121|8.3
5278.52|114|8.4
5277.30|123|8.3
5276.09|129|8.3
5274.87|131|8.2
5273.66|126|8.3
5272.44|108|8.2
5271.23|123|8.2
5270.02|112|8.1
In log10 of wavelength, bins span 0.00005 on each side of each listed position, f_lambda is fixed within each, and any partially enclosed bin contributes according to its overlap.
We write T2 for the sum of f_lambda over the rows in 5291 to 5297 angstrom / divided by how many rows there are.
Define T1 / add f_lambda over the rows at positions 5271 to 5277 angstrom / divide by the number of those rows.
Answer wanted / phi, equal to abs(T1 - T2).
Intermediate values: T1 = 123.4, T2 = 121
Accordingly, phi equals 2.8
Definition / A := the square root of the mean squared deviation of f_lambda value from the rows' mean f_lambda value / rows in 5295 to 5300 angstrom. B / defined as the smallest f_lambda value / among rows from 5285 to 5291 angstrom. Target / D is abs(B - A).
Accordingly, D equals 106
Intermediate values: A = 6.8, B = 113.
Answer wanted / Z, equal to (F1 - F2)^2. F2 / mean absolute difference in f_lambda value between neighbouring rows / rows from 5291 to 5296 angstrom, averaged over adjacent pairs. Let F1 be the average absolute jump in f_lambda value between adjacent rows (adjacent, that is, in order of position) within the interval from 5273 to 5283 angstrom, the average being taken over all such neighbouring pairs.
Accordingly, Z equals 3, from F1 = 9.4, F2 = 7.7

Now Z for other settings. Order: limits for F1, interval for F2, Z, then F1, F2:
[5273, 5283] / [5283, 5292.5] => 13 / 9.4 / 13.0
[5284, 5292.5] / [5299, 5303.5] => 208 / 13.5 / 27.9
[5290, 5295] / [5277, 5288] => 3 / 10.7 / 12.4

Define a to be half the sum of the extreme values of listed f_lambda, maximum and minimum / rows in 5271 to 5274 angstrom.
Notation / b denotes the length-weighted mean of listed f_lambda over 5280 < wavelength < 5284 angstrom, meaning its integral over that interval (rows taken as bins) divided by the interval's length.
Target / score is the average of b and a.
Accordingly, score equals 118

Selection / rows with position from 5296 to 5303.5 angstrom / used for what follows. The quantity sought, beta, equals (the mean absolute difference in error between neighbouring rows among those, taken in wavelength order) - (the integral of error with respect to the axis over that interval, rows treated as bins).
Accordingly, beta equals -87.9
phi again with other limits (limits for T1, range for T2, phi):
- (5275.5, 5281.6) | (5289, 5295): 8.2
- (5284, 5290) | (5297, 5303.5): 1.0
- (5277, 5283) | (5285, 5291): 3.6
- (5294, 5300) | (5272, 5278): 5.2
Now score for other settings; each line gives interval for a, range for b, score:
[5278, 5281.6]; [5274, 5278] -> 121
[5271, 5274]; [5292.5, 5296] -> 121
